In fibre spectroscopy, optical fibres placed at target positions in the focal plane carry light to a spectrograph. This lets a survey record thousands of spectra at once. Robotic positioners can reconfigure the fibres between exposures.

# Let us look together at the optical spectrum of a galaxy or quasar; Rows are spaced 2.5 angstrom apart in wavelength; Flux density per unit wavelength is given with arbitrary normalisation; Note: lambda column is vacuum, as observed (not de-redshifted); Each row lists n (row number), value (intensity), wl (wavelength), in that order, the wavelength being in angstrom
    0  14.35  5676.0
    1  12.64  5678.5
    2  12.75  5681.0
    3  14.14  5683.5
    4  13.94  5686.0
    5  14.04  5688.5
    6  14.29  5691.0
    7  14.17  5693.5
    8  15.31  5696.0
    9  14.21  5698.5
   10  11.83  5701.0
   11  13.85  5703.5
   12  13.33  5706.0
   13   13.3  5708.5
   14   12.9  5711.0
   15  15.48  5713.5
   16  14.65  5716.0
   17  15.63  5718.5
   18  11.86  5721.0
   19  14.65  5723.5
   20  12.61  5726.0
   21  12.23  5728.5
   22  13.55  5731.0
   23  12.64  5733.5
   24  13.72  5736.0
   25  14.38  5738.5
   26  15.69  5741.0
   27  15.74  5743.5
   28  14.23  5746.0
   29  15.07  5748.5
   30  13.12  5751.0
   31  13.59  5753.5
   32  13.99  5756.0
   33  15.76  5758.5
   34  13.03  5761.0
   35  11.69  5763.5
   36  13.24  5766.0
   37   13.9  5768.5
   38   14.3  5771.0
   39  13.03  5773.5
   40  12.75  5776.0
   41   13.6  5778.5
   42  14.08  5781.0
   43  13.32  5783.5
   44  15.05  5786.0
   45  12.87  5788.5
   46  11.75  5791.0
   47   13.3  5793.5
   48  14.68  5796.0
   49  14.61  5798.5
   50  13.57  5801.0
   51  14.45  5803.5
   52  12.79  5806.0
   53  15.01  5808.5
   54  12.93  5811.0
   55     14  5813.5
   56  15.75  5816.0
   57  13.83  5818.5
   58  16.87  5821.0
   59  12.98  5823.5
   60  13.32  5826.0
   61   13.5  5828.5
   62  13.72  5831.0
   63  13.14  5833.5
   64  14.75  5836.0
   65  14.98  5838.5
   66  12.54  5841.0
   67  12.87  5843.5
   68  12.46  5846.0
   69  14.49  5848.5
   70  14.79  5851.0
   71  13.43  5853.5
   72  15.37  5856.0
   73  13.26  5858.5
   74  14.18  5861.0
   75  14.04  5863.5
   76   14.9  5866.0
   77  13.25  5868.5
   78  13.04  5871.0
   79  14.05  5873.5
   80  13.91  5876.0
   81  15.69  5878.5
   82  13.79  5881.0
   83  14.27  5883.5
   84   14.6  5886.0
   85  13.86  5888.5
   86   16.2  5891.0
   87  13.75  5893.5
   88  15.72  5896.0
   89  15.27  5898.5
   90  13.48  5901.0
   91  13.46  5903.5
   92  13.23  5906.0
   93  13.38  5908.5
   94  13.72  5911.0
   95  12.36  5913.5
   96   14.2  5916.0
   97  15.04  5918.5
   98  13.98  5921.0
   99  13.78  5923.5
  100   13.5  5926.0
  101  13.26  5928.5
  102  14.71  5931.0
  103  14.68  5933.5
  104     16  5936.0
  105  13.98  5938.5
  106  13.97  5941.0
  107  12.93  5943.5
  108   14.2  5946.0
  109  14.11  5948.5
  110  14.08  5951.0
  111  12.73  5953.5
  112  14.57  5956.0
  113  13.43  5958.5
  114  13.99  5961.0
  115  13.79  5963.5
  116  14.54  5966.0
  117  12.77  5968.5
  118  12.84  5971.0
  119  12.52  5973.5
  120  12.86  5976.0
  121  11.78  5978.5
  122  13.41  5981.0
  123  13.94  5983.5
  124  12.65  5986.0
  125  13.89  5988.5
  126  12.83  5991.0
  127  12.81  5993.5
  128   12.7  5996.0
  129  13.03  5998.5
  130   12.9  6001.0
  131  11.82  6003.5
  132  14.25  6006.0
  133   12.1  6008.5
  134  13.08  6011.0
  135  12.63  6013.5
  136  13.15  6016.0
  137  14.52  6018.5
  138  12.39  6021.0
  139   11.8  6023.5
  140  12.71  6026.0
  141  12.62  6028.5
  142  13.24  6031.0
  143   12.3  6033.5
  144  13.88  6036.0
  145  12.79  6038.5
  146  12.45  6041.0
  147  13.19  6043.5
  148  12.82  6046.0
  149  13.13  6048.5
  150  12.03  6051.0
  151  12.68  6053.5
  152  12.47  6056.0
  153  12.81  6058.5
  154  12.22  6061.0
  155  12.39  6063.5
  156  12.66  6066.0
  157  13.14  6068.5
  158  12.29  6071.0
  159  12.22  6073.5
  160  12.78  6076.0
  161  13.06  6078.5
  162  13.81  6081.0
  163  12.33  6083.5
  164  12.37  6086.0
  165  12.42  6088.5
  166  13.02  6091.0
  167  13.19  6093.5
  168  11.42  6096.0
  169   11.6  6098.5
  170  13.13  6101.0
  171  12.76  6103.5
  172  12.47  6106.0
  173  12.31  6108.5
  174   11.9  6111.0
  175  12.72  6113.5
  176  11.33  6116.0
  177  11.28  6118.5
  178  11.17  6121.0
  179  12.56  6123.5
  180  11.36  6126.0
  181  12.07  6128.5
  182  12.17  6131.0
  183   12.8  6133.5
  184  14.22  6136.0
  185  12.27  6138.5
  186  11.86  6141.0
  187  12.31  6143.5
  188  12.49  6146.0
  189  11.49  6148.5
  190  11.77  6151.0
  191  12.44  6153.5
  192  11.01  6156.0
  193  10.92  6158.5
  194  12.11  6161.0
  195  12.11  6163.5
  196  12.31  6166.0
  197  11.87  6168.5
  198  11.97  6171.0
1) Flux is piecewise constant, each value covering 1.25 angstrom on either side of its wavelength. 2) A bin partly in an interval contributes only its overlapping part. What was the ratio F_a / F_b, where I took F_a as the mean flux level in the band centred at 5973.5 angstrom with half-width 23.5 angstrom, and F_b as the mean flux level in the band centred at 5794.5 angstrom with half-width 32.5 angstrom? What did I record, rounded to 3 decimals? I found 0.965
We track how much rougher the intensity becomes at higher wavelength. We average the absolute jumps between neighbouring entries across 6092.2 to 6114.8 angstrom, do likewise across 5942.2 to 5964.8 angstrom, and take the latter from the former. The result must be -0.1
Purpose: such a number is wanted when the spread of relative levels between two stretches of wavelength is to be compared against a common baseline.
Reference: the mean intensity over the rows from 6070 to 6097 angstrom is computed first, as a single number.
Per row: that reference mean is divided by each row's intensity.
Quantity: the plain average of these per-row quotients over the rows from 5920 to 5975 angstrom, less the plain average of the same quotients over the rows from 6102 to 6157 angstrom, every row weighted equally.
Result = -0.13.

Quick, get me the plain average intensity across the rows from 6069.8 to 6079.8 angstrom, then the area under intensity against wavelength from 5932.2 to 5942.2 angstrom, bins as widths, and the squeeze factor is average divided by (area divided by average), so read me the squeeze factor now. 1.08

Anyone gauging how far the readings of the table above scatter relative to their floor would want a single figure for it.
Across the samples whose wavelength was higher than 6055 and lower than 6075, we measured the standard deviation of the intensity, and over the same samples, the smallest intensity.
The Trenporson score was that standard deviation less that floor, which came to -11.9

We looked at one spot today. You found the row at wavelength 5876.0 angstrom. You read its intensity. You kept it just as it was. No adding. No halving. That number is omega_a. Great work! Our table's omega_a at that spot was 13.91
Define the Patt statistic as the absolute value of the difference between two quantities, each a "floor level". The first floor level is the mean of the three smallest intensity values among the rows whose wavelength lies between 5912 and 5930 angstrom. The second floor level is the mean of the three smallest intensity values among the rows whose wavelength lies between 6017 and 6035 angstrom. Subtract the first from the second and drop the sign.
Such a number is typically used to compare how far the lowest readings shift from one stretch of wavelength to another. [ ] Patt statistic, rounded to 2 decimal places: 0.88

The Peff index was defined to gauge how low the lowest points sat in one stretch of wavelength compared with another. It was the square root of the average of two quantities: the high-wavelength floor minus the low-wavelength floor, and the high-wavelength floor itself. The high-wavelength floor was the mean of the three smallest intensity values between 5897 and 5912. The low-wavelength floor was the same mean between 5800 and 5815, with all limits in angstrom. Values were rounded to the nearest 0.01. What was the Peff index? 2.61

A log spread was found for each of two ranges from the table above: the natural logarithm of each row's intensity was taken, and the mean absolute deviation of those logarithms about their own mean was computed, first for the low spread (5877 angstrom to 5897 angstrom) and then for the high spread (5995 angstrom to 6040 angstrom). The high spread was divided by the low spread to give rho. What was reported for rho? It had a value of 0.75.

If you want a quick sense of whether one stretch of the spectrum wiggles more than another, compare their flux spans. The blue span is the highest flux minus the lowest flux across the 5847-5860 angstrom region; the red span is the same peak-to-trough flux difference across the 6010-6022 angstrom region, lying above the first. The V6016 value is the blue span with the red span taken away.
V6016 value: -0.02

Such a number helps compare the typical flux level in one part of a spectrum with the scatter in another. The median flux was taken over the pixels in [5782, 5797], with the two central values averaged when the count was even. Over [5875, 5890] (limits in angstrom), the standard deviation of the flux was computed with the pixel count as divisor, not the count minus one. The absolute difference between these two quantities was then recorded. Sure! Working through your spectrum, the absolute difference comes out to 12.7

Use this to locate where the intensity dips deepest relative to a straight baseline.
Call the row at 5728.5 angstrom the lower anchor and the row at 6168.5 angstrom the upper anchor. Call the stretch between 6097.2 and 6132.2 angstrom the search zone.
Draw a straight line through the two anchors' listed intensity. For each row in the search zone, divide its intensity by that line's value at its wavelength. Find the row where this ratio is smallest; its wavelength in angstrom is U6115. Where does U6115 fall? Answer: 6121.0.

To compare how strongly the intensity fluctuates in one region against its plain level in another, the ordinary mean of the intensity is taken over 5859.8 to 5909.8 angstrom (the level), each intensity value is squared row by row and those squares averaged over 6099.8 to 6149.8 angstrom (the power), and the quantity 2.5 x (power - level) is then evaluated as 340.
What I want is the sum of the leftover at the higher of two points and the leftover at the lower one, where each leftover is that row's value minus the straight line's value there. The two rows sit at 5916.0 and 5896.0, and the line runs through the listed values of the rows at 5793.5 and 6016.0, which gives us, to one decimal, 3.5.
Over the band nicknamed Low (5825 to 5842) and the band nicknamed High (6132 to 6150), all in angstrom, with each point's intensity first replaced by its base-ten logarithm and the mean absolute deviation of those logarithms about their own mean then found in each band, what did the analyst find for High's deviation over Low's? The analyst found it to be 1.0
